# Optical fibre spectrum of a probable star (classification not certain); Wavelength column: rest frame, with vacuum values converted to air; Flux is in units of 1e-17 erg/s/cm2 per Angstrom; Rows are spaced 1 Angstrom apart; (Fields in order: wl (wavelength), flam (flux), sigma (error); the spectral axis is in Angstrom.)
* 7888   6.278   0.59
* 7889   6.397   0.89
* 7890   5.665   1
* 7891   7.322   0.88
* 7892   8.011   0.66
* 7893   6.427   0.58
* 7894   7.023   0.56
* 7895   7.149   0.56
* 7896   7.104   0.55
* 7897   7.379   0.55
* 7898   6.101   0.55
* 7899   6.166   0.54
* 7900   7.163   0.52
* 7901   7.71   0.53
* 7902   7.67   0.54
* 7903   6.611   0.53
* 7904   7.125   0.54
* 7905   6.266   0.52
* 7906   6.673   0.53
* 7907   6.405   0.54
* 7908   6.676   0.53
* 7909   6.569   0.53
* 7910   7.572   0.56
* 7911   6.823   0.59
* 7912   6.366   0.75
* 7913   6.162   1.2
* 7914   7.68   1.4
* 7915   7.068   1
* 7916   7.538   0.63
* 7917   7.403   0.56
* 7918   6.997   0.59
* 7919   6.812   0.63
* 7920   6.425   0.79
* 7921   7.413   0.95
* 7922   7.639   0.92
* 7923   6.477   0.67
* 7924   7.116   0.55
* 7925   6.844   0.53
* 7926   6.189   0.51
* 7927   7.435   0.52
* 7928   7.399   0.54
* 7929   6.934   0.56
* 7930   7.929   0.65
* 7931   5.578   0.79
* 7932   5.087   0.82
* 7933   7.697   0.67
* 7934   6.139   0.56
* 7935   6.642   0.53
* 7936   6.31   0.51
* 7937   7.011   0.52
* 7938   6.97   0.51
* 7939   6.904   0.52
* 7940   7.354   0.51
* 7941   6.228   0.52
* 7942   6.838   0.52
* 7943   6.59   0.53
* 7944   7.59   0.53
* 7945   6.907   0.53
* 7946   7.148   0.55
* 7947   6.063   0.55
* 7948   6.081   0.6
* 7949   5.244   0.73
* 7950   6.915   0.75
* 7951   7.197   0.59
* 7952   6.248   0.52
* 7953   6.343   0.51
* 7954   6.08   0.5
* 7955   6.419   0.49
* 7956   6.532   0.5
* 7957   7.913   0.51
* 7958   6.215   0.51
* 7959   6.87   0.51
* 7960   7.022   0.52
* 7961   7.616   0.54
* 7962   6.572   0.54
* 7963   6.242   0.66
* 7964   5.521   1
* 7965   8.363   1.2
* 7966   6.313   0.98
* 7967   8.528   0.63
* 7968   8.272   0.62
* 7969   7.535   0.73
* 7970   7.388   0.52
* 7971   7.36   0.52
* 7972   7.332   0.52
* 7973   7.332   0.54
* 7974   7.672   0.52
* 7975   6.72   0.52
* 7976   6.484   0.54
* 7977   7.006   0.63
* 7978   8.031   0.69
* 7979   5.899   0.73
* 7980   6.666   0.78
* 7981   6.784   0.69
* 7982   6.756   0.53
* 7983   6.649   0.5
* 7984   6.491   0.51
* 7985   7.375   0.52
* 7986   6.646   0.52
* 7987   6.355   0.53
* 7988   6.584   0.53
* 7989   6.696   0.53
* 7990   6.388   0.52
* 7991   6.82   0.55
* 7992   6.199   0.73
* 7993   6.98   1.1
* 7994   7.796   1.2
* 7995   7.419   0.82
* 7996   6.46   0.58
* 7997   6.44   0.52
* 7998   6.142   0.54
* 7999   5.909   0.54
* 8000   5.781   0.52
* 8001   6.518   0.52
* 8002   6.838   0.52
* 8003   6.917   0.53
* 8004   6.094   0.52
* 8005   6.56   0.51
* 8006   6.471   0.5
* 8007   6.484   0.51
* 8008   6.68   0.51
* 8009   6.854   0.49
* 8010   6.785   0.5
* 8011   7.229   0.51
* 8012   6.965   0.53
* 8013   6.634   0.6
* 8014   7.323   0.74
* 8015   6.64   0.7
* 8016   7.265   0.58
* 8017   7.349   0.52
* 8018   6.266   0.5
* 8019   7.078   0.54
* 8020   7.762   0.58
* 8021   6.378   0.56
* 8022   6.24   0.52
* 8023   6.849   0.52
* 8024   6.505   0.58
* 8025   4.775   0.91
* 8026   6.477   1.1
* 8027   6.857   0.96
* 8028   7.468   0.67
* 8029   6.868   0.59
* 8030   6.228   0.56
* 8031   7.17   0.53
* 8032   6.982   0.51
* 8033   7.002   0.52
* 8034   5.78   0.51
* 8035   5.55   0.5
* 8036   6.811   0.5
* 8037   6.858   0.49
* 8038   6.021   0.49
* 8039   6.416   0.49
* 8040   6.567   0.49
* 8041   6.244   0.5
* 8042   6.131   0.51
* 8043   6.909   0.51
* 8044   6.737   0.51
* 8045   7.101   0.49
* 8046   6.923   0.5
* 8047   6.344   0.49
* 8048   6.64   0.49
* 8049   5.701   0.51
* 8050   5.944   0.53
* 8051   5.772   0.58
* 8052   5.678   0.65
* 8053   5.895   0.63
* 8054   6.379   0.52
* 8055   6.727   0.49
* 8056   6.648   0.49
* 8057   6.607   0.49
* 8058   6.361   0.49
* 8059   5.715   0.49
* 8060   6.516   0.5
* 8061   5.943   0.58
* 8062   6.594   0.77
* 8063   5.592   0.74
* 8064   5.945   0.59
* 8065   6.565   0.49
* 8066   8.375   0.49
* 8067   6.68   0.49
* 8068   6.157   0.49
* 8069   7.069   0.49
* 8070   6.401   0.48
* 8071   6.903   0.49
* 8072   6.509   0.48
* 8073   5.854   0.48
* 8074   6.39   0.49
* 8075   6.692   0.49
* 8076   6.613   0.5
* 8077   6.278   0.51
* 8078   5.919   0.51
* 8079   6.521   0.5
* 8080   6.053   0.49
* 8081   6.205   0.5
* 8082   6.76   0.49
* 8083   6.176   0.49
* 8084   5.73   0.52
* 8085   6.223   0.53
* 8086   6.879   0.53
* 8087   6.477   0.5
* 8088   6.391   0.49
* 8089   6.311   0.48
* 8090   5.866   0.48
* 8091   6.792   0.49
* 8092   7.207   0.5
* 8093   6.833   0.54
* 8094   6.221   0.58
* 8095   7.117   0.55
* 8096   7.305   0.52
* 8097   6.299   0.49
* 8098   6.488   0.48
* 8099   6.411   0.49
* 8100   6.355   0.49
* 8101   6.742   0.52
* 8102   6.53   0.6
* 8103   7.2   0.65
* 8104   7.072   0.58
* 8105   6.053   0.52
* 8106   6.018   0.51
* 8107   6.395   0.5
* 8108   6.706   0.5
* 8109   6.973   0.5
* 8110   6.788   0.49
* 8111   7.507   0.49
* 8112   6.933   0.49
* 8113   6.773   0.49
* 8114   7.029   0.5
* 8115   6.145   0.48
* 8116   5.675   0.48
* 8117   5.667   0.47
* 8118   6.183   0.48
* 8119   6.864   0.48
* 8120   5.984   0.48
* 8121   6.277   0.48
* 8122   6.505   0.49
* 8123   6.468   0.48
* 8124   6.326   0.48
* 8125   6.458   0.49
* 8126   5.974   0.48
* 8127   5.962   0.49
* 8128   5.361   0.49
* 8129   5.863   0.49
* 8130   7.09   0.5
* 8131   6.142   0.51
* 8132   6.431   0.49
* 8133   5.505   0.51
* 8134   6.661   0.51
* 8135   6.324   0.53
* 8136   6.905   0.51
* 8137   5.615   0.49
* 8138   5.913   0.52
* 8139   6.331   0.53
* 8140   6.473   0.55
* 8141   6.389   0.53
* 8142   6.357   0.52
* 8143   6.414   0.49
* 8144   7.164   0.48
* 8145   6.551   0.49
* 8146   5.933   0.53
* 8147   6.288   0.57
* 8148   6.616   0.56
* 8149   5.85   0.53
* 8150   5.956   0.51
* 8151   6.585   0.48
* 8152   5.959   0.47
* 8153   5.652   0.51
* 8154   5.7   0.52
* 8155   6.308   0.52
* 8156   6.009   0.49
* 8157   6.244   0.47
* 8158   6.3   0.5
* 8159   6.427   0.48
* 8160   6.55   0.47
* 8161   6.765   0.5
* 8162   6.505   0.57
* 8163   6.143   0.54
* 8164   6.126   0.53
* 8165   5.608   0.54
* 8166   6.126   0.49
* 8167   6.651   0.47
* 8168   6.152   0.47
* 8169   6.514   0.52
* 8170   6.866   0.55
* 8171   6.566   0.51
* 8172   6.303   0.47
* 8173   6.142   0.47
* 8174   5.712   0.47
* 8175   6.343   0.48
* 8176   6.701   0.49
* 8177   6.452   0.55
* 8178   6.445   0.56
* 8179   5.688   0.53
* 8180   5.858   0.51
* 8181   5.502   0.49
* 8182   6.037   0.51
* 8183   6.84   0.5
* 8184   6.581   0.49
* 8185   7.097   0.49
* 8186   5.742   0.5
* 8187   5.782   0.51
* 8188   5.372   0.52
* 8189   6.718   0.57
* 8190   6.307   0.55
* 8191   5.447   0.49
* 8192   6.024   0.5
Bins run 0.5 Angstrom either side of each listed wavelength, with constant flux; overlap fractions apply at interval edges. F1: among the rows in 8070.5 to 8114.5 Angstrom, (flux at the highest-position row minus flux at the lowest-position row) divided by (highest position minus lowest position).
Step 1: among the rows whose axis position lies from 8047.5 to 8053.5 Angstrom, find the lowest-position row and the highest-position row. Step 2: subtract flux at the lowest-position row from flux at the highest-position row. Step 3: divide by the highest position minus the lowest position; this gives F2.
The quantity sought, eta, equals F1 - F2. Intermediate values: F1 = 0.00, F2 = -0.15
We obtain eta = 0.15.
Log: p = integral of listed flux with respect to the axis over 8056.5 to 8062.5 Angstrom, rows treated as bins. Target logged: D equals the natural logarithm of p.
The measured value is 3.63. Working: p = 37.7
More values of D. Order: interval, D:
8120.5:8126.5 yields 3.64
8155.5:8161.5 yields 3.65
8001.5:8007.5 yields 3.67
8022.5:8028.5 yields 3.66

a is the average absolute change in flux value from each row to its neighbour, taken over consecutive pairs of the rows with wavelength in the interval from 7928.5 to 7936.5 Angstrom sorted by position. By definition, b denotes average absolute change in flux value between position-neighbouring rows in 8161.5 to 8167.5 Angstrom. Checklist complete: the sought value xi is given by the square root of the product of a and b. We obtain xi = 0.70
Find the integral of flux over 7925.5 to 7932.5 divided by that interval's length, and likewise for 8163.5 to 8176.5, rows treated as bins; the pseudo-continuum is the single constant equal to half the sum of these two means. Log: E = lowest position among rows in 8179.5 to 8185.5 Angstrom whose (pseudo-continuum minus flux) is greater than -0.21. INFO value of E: 8180 Angstrom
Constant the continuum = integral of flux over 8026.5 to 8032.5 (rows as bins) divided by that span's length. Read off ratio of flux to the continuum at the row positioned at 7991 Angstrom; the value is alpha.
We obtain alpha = 0.98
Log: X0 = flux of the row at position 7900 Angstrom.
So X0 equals 7.163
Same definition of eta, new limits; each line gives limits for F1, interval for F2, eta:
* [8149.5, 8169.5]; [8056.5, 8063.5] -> 0.20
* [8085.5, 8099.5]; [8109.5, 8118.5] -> 0.04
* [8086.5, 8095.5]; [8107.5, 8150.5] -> 0.10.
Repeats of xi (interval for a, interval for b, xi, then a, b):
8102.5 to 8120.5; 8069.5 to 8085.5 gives 0.44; 0.44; 0.43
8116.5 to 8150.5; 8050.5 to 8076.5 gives 0.52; 0.48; 0.57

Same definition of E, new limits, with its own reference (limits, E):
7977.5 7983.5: 7979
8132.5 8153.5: 8133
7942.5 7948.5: 7943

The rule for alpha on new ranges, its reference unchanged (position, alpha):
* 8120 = 0.86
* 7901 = 1.11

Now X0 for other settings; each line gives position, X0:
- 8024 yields 6.505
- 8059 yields 5.715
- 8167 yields 6.651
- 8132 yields 6.431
